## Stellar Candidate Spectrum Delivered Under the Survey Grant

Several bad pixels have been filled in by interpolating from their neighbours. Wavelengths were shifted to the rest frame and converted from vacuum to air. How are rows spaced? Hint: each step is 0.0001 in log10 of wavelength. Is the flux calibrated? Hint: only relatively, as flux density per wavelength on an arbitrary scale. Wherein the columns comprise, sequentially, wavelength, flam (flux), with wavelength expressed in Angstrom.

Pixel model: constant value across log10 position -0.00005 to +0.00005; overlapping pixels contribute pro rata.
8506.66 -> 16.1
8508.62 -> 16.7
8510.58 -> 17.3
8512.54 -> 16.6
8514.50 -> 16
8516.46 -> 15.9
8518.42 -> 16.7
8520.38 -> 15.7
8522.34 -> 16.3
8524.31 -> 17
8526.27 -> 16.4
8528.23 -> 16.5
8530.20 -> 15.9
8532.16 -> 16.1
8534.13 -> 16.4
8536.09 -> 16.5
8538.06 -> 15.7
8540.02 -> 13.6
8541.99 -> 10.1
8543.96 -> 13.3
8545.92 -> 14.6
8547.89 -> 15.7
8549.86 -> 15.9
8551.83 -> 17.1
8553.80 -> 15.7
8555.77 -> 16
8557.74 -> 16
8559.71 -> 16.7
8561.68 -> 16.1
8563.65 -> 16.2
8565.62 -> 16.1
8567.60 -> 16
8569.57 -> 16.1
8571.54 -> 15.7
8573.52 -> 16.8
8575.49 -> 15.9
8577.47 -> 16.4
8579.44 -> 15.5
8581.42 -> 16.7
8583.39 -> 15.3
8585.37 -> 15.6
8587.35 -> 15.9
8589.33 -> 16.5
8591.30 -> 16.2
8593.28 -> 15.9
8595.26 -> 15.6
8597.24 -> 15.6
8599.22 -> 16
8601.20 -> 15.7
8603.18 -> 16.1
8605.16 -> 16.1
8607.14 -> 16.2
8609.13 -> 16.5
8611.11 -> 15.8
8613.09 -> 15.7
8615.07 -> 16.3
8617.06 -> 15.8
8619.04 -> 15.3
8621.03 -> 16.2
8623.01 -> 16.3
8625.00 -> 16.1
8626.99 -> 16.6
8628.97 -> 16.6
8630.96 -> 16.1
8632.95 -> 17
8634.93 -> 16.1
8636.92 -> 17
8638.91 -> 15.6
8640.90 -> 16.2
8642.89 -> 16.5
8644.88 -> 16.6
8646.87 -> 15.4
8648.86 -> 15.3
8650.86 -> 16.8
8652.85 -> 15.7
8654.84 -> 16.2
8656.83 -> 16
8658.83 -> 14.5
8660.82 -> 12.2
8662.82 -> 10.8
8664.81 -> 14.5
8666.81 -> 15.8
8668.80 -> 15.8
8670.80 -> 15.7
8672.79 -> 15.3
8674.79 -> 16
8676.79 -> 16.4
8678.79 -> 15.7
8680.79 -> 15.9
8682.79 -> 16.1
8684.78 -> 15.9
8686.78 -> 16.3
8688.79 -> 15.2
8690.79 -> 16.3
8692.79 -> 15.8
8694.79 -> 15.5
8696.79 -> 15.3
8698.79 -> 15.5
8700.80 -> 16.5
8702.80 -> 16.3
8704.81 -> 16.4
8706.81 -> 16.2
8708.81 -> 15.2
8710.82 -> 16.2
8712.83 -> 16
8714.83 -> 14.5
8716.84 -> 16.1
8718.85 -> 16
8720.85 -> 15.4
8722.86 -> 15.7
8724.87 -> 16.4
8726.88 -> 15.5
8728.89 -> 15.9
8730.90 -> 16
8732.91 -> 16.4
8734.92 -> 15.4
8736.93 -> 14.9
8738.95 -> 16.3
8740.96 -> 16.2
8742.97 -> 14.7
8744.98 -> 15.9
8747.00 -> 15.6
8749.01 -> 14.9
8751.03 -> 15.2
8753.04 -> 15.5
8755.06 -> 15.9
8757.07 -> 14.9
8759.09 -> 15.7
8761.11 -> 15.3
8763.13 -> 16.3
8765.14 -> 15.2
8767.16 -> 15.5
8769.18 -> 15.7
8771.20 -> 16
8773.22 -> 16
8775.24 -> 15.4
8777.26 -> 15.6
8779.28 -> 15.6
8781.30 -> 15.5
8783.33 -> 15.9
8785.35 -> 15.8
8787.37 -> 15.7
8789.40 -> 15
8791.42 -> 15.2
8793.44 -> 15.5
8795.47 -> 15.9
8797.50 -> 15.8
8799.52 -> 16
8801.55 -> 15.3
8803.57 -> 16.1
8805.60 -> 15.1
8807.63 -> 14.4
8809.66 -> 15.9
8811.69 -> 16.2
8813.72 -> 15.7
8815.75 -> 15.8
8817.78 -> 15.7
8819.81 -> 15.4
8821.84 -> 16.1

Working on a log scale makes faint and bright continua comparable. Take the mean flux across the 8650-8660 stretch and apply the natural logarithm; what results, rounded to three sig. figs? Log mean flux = 2.76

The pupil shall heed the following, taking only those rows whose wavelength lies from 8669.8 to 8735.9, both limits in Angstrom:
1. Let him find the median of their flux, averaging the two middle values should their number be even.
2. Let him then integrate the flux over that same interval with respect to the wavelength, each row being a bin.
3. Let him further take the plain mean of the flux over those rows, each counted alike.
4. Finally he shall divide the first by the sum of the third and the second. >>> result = 0.01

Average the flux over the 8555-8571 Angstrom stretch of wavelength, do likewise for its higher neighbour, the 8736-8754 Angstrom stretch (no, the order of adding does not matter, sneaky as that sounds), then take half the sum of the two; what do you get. 15.8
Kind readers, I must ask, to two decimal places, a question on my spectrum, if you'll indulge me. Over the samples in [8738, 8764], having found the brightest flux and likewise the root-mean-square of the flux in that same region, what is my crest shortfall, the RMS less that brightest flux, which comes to -0.72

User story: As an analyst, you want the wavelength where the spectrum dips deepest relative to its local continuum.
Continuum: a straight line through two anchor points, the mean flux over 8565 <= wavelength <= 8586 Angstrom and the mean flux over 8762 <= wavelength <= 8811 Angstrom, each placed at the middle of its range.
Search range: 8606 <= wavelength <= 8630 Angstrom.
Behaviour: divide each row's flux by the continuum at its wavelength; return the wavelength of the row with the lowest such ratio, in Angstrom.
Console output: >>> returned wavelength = 8619.04 Angstrom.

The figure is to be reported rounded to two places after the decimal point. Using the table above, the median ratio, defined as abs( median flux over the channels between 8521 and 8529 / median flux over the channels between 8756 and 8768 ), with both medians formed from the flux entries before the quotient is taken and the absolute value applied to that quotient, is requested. 1.07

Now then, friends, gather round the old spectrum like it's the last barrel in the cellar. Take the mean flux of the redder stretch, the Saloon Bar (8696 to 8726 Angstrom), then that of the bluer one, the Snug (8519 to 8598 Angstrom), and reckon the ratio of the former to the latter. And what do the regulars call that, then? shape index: 1.00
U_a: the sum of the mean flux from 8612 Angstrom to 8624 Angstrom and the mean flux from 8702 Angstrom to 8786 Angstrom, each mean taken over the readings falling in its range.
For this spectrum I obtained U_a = 31.63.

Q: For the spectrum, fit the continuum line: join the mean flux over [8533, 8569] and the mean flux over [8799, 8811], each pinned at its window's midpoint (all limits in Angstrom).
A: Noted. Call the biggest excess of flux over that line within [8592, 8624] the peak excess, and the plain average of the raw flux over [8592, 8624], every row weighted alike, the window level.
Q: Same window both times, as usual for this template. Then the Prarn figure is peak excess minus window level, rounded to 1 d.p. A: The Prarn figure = -14.9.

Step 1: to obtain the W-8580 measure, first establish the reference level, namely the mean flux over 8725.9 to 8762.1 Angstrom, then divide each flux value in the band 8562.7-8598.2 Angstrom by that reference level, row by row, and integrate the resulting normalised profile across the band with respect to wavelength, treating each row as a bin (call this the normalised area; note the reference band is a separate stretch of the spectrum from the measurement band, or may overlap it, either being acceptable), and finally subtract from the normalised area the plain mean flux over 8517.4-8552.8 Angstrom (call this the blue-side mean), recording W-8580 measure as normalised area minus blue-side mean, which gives 21.0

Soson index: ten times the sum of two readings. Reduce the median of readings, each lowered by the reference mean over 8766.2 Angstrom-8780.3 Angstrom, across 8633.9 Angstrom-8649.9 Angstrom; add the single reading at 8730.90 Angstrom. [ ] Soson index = 165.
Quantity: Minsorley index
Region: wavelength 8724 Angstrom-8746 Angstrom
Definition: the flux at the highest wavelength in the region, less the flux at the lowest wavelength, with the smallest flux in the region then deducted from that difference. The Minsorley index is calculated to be -15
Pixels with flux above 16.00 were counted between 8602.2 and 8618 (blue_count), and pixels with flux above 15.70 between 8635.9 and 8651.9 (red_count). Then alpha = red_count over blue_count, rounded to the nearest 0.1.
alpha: 1.0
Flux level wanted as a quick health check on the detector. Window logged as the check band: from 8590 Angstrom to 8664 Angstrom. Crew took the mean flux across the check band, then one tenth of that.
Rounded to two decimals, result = 1.58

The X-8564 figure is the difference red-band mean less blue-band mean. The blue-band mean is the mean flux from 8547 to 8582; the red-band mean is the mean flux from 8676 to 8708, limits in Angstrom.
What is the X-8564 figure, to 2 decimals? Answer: -0.19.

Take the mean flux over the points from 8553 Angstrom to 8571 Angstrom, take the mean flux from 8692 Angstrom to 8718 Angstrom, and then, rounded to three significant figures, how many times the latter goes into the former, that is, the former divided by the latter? 1.02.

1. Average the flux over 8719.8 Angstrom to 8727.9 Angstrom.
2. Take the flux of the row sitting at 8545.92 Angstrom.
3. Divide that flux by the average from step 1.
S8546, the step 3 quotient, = 0.93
